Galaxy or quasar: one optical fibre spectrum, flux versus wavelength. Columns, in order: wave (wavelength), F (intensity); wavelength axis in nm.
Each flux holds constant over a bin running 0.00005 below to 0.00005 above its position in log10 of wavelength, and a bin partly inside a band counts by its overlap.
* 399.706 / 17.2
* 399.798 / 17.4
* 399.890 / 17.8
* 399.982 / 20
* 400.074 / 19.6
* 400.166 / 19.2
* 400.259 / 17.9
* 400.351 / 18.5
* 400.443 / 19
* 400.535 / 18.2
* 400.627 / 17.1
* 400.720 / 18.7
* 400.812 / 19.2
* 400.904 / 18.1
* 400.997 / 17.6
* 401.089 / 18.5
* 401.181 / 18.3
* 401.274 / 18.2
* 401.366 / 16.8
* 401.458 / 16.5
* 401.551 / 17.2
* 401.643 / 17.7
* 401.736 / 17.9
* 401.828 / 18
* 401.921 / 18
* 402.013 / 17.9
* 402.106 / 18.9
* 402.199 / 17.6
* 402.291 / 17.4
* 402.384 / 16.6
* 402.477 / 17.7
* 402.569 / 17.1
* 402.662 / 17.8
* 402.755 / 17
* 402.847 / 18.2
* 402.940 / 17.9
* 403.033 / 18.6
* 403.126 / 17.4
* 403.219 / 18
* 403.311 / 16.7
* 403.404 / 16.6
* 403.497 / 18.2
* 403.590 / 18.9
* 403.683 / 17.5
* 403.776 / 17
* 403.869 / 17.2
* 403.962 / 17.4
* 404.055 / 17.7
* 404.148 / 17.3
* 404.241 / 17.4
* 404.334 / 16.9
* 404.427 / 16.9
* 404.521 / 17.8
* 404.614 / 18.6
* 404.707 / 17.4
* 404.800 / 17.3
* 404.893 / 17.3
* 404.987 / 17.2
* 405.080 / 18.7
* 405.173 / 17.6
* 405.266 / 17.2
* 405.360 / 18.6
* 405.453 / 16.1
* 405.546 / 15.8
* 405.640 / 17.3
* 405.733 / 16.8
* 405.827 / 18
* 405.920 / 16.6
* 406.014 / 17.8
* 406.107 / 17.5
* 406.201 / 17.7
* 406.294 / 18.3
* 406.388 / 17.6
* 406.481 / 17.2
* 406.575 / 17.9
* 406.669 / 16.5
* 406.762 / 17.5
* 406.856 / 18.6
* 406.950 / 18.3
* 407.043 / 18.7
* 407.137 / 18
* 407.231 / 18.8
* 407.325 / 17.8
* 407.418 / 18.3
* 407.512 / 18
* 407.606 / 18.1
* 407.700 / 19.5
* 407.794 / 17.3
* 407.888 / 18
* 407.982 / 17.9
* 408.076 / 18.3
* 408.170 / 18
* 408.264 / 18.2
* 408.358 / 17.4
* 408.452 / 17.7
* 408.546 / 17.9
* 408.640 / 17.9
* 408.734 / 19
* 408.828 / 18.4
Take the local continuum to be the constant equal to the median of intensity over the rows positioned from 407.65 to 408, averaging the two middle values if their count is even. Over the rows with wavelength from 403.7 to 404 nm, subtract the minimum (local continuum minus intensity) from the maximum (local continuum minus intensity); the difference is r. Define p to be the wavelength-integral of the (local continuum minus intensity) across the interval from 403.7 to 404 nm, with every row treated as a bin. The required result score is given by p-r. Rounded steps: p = 0.2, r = 0.40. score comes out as -0.18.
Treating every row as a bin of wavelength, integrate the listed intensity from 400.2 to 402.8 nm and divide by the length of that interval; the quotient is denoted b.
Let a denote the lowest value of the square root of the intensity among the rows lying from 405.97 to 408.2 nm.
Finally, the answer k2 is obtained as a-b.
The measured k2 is -13.8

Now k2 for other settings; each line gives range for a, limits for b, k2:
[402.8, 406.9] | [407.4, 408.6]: -14.1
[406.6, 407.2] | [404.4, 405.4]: -13.6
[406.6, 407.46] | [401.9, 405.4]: -13.6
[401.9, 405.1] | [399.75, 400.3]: -14.6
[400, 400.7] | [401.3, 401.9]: -13.3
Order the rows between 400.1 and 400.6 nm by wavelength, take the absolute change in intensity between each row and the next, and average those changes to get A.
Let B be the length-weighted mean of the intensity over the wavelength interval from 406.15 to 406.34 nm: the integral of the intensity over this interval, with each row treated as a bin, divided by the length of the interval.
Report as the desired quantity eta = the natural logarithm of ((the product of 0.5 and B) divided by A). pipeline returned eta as 2.4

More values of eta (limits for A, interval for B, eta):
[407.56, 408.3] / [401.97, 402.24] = 2.5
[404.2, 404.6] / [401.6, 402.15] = 3.0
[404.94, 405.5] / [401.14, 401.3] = 1.9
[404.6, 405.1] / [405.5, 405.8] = 2.7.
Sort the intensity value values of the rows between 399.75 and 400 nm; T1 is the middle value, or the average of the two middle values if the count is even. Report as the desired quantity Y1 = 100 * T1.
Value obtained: 1780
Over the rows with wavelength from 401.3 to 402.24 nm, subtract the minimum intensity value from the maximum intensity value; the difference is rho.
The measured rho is 2.40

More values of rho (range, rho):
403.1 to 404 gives 2.30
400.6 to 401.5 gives 2.70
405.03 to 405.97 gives 2.90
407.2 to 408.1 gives 2.20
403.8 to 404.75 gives 1.70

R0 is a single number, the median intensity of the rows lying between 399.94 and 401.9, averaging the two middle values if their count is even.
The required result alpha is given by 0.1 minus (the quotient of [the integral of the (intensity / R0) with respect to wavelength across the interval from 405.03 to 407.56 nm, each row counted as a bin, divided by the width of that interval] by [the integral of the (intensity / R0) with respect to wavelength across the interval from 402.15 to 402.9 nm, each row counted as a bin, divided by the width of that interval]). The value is -0.914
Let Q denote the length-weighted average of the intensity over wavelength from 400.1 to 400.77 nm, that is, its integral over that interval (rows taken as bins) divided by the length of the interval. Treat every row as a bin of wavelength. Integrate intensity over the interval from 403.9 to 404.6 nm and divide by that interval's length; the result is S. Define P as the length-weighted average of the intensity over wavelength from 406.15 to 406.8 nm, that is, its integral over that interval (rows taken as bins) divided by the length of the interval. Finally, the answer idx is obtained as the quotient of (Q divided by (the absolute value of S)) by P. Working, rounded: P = 17.5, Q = 18.4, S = 17.4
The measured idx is 0.0604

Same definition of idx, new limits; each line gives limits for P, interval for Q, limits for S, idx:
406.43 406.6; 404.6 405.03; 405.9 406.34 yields 0.0565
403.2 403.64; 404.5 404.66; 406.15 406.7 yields 0.0589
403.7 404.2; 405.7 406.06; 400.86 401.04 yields 0.0561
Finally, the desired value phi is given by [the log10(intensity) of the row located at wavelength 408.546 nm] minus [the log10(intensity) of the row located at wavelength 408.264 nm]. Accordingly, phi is -0.007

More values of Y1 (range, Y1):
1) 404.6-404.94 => 1735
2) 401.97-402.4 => 1760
